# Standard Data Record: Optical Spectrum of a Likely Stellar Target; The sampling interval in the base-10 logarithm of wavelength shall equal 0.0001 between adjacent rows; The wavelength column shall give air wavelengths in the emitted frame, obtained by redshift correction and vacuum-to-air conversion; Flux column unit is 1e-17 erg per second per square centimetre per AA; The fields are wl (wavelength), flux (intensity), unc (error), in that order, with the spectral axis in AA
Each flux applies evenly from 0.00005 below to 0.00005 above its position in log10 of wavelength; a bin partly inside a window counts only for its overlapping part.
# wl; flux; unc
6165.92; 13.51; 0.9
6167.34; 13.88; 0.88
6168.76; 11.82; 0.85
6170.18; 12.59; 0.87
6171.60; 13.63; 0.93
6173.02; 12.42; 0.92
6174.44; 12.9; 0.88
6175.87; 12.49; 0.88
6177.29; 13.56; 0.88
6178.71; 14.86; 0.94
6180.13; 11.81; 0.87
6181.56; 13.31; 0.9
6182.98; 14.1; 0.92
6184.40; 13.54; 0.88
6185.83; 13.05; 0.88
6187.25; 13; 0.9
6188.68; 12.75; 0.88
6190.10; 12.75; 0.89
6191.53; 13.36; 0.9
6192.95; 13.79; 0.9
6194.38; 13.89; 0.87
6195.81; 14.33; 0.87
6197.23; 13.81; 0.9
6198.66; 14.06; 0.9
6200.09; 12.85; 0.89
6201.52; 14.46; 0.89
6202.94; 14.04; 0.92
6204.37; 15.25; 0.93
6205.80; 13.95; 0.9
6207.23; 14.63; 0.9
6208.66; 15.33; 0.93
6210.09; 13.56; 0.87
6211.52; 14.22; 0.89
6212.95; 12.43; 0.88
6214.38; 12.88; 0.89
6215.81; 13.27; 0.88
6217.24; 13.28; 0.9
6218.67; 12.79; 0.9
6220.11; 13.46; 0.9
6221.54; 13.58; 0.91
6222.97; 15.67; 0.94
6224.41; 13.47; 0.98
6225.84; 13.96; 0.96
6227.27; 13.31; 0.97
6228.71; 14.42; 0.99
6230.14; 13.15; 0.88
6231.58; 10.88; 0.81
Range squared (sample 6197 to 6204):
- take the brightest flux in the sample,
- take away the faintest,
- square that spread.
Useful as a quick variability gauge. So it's 2.6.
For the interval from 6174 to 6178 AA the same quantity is 1.1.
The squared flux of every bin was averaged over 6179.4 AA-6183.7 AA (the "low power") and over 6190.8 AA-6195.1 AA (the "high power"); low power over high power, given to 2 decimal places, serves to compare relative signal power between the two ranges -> 0.92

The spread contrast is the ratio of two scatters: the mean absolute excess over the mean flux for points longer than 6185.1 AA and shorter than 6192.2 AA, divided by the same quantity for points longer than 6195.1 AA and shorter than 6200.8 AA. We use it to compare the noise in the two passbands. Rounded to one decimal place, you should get 0.4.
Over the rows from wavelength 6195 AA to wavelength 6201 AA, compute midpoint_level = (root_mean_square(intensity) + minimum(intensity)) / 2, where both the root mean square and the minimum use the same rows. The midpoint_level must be 13.31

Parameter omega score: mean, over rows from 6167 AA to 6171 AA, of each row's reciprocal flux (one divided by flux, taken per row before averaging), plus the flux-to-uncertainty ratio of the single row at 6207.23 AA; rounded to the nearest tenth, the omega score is 16.3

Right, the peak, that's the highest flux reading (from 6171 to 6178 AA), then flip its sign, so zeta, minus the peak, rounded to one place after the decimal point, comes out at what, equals -13.6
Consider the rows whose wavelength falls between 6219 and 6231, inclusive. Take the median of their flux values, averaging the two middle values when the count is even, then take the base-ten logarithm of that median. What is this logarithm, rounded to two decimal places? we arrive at 1.13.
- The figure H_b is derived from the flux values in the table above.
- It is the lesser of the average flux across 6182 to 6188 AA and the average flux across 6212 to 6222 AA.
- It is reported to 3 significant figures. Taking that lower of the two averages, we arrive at 13.1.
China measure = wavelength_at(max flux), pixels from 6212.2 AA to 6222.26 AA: 6221.54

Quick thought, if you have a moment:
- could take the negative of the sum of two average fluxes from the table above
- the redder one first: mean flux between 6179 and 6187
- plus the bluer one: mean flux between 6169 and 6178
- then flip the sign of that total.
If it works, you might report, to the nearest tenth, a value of -26.1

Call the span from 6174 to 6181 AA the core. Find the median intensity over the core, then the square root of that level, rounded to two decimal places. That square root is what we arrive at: 3.59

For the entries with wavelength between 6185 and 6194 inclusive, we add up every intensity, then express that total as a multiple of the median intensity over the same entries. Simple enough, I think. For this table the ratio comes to 6.04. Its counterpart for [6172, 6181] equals 6.15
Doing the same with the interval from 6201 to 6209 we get 6.03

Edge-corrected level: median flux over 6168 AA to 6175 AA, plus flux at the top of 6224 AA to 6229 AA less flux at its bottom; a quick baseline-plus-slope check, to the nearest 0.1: 13.5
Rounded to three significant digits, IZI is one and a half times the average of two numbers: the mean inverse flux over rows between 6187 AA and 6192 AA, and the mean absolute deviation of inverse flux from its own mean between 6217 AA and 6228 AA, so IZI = 0.0600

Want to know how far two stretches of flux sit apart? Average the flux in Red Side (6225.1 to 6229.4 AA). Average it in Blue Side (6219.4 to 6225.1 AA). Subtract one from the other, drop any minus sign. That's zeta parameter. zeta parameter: 0.15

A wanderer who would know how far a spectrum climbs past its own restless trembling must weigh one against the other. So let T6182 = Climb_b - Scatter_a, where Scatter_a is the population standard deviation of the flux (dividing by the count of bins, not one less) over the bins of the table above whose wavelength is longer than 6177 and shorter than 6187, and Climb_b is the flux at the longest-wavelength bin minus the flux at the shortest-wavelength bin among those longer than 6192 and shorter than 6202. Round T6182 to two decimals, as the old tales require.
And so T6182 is -0.20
